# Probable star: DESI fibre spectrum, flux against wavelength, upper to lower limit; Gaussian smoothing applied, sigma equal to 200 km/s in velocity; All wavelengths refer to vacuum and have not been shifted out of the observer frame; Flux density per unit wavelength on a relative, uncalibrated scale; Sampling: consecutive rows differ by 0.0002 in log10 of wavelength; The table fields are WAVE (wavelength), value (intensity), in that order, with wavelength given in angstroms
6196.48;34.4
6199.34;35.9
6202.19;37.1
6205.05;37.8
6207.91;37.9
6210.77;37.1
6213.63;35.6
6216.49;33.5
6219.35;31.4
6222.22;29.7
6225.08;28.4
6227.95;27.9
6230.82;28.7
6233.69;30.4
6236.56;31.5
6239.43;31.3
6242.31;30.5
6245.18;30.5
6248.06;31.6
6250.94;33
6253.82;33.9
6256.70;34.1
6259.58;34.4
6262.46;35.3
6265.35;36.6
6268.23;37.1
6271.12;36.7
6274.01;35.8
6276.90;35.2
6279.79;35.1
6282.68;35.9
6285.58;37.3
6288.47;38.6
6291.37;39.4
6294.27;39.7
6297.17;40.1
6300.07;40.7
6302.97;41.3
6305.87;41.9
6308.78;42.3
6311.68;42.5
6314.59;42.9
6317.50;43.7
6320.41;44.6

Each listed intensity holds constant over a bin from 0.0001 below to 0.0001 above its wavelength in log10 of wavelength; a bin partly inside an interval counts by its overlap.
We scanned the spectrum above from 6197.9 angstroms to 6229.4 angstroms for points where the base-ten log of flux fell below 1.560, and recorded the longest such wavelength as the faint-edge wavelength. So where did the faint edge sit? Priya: 6227.95 angstroms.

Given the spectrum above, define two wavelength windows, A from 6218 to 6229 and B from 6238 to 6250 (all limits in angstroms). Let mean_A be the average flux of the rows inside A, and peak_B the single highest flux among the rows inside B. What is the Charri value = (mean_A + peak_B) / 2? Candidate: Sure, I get 30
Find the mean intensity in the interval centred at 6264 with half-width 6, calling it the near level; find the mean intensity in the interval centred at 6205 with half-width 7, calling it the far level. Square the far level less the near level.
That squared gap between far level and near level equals 2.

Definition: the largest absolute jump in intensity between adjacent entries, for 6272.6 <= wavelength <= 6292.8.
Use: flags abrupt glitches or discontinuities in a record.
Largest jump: 1.40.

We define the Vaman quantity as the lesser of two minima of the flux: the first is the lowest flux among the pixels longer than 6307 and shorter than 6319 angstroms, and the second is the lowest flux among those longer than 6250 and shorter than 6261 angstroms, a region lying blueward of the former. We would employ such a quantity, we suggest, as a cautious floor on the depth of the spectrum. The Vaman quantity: 33.0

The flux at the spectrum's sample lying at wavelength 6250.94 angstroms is 33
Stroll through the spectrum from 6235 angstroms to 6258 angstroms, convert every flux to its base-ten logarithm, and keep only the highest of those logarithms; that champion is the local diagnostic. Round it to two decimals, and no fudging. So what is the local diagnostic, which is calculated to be 1.53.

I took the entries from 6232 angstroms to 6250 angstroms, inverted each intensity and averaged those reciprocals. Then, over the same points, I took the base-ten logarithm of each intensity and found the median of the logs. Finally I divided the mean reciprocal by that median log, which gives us 0.0217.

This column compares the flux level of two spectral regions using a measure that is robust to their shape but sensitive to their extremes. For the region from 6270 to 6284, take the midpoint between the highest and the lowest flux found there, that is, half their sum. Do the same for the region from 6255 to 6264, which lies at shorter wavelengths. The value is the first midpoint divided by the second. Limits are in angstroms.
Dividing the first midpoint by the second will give 1.03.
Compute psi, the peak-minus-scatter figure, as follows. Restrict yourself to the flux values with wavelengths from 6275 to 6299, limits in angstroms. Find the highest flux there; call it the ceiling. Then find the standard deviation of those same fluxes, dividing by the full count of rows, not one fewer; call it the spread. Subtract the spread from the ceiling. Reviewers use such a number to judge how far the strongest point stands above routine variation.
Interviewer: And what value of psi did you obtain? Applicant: 38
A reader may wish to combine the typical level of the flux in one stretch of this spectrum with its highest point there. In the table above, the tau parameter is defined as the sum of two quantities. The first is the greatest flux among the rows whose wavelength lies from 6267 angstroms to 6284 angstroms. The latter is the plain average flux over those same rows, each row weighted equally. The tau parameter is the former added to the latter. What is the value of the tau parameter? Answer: 73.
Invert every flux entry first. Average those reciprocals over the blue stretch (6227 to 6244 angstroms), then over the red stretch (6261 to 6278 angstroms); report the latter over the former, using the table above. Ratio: 0.83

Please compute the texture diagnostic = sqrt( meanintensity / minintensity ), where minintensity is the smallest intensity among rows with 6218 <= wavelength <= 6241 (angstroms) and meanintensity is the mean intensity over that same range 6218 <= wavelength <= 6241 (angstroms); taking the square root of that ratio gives 1.04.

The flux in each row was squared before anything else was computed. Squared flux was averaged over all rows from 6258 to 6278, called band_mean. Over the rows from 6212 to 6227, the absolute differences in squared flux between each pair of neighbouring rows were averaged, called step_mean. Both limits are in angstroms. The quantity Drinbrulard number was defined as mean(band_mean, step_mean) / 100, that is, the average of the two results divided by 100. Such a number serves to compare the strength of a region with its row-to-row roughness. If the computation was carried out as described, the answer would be 7.01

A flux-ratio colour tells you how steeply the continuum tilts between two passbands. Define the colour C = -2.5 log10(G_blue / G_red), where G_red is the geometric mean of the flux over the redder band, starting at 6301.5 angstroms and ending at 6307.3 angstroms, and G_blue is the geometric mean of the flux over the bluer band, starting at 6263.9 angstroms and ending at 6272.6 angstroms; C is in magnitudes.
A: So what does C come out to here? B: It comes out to 0.13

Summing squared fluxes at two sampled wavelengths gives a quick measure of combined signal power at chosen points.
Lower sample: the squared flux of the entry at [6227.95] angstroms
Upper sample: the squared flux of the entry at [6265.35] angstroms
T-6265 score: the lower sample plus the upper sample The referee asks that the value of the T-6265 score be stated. 2118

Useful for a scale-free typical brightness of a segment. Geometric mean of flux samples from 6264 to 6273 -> 37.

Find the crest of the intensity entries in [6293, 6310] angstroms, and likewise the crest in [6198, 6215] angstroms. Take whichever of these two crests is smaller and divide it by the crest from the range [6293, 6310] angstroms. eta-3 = 0.90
